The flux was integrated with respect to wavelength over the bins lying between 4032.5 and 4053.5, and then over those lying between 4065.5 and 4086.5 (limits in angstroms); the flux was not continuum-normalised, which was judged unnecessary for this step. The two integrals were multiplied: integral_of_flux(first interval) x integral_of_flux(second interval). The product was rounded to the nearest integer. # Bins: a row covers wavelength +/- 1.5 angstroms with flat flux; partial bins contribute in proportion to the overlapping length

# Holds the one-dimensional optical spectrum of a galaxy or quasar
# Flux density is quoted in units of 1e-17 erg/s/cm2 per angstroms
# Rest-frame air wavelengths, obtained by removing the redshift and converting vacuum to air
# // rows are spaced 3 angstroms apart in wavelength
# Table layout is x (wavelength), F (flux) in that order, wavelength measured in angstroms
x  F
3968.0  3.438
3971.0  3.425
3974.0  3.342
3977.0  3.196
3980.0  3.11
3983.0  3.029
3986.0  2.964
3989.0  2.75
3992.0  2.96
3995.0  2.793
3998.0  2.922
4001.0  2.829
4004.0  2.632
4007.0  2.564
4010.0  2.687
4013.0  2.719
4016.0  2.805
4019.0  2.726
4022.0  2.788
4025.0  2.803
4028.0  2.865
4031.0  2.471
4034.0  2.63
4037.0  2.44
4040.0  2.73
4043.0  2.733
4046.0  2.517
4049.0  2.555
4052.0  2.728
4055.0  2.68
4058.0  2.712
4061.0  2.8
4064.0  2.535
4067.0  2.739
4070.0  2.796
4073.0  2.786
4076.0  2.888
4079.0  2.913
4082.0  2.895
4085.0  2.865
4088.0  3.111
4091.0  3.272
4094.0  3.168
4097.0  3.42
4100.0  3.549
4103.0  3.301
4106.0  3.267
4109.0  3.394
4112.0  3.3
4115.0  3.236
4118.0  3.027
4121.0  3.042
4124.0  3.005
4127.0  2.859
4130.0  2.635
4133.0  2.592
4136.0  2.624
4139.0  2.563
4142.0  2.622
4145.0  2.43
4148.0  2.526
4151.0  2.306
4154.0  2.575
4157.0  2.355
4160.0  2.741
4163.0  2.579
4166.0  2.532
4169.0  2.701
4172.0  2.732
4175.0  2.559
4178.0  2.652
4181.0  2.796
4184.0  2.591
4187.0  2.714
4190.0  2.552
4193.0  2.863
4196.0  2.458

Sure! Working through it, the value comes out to 3280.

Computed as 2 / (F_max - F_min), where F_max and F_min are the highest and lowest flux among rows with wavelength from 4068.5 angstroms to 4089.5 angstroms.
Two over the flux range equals 6.2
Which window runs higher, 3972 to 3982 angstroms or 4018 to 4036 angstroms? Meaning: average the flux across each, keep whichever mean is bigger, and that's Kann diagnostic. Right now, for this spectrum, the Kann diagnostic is 3.2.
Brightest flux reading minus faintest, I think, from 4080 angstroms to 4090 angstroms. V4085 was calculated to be 0.25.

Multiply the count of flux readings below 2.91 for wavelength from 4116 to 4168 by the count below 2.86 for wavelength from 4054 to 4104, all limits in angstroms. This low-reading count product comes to 98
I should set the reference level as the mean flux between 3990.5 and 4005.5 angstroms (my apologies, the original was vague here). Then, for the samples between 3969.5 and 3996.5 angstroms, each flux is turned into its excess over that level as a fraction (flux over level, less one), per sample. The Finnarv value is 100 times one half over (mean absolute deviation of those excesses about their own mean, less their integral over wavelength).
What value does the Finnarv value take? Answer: -23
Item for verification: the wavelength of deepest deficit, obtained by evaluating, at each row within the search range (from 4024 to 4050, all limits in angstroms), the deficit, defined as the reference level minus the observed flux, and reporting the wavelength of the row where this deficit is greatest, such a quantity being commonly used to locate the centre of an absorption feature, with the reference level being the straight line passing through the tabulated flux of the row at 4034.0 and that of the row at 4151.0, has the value 4037.0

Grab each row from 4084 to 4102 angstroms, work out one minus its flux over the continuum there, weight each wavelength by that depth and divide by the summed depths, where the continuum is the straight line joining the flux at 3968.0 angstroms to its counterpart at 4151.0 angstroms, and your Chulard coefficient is 4094.7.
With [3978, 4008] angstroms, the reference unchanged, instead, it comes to 3995.4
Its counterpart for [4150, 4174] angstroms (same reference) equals 4164.8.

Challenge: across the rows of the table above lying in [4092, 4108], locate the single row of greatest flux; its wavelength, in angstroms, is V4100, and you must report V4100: 4100.0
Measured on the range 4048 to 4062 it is 4061.0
